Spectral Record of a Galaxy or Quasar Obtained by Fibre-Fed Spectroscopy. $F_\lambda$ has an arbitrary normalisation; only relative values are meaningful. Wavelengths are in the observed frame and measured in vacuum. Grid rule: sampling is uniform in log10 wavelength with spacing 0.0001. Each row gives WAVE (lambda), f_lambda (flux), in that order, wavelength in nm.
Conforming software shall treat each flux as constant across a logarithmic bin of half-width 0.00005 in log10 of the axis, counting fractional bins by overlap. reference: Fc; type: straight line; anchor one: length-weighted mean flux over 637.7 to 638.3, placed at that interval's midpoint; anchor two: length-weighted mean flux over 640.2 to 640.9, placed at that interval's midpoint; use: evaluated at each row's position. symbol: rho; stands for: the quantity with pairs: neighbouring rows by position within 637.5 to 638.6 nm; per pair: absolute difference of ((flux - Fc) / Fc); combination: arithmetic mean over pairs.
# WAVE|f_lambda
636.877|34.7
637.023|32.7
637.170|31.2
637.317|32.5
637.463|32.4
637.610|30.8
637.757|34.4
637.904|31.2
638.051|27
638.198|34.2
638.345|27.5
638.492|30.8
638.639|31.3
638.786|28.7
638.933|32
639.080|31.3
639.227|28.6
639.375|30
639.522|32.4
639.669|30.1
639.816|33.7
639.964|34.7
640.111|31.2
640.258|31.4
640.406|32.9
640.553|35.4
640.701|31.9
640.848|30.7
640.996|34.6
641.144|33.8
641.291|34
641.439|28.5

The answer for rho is 0.15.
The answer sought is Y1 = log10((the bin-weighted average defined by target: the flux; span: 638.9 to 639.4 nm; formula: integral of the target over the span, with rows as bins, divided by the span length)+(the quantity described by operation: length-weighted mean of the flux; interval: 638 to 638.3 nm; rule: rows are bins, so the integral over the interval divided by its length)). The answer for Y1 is 1.78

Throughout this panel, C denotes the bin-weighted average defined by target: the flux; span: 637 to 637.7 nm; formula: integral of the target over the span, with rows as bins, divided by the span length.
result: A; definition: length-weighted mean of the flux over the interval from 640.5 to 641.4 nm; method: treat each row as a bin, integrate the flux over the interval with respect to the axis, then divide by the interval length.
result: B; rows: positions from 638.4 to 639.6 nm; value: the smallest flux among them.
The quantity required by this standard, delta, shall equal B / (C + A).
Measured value 0.44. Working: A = 33.1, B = 28.6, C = 31.9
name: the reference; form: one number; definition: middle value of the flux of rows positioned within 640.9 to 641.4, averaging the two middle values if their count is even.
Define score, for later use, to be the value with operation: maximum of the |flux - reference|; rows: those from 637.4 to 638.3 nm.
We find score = 7.0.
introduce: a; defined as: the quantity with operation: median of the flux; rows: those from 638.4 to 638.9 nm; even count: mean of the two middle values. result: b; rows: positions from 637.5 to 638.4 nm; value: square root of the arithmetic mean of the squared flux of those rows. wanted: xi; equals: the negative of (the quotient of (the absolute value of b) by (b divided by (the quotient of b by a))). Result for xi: -1.01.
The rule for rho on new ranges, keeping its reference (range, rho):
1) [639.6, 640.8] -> 0.07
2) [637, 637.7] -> 0.04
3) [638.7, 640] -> 0.07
